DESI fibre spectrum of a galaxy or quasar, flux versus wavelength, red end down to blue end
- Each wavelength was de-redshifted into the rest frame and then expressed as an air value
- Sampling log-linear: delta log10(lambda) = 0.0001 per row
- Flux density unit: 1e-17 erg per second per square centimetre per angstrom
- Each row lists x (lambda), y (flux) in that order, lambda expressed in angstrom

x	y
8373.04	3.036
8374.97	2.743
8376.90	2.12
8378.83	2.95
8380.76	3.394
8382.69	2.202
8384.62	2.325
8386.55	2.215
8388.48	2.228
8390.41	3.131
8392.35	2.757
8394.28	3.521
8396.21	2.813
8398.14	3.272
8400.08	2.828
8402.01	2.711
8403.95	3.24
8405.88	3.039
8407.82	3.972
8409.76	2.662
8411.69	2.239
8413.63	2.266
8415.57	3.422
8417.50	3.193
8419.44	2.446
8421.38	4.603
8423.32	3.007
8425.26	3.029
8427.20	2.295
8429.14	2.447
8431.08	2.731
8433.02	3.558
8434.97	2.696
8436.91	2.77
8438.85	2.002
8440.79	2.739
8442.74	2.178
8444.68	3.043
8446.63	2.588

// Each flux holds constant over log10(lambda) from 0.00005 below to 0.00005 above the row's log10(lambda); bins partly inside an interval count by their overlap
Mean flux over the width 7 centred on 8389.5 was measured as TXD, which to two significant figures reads 2.6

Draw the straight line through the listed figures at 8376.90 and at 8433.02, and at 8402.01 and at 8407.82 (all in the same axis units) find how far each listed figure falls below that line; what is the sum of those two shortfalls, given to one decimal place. -1.0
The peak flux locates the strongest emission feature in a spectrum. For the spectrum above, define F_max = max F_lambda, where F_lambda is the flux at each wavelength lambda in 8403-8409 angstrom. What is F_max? 3.972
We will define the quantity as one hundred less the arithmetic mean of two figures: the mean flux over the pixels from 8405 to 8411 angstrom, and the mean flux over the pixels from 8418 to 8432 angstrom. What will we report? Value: 96.9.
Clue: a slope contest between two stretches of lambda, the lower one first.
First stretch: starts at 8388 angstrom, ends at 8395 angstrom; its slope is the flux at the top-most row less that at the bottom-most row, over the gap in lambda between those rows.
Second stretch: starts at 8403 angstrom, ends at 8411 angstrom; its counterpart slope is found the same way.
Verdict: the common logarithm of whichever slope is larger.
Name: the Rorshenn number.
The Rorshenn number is -0.652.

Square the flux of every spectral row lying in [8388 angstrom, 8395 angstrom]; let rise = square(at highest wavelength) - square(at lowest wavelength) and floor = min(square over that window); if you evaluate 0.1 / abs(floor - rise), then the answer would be 0.040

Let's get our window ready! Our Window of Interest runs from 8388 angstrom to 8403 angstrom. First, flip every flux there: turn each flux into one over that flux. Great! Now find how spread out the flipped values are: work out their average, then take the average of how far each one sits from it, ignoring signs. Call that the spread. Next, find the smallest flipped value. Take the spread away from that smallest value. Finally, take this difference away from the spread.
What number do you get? -0.21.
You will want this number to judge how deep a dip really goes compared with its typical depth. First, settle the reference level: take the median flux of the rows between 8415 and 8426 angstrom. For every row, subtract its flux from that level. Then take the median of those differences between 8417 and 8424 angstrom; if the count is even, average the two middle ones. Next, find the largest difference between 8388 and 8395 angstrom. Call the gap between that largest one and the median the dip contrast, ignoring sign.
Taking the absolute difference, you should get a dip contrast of 0.9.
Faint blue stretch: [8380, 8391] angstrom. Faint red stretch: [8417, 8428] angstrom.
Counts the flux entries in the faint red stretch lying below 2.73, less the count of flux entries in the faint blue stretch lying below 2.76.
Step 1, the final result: -2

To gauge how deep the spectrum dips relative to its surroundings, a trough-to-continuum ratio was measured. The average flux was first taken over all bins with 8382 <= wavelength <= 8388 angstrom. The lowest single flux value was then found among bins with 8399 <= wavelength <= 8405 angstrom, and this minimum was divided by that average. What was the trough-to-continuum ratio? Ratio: 1.21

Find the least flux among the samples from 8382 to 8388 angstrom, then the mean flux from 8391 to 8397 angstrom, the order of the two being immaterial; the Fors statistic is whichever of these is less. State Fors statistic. 2.20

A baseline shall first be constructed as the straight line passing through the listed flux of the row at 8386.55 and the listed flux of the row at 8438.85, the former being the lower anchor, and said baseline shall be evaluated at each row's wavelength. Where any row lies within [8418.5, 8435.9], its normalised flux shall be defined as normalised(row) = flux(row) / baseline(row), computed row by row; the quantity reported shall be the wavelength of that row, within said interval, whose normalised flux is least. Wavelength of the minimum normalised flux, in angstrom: 8427.20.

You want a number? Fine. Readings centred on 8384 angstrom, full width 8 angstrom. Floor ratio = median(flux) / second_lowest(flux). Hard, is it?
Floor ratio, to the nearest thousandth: 1.025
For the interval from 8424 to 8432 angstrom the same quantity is 1.058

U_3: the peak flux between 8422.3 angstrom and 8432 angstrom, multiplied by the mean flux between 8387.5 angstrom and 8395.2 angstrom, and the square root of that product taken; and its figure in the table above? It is 2.97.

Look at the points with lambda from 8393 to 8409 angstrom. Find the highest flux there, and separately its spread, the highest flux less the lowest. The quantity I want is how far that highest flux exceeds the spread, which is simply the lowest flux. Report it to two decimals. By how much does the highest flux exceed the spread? 2.71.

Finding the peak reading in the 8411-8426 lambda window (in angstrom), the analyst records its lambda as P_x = 8421.38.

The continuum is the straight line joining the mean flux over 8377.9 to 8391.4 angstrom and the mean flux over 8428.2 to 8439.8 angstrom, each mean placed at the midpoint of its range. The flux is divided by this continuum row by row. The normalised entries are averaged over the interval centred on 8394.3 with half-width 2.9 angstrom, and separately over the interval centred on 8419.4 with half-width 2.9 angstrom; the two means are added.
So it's 2.42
